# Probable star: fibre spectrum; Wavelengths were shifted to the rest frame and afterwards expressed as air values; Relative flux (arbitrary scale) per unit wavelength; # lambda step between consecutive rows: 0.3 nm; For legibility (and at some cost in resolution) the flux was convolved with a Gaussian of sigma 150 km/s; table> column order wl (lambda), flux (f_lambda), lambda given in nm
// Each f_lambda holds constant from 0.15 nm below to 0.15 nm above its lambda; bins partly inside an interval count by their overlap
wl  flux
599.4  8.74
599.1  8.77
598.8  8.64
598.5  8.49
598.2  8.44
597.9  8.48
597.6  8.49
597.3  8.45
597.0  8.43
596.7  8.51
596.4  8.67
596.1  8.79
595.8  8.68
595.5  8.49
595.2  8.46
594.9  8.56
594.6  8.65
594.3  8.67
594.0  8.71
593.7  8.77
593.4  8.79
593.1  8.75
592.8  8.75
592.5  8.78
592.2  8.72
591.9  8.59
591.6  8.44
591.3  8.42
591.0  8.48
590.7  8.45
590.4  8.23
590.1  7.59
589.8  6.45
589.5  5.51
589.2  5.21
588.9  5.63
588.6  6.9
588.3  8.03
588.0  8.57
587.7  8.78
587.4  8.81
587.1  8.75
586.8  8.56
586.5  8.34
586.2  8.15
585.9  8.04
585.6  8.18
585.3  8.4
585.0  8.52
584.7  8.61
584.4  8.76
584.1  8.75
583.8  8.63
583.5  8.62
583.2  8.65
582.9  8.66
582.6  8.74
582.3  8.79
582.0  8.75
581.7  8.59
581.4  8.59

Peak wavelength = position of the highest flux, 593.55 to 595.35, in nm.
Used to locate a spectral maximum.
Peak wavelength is 593.7 nm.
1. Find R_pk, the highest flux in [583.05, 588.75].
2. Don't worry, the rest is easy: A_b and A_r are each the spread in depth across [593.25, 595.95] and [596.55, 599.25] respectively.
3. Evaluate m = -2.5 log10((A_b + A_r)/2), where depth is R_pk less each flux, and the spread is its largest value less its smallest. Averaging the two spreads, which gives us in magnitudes 1.2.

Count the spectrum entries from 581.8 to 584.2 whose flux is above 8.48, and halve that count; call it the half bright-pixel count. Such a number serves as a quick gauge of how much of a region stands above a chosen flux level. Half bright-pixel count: 4.0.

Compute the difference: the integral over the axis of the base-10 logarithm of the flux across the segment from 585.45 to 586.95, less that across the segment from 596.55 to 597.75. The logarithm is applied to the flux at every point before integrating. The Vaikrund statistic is 0.3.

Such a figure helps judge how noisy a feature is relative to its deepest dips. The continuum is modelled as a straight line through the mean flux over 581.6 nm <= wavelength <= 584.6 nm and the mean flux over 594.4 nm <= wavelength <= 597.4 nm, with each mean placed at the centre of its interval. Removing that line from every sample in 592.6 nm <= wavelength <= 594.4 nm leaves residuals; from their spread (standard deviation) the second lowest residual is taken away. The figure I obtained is -0.1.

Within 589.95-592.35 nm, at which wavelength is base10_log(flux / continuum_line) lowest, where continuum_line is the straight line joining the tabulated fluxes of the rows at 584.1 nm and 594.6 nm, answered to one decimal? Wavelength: 590.1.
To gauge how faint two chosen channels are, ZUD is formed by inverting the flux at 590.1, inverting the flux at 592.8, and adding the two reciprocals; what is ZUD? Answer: 0.246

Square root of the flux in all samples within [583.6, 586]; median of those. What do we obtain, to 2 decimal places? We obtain 2.93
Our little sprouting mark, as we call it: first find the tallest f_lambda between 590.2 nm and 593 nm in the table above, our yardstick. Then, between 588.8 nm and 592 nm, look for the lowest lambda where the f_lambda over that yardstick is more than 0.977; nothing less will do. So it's 591.9 nm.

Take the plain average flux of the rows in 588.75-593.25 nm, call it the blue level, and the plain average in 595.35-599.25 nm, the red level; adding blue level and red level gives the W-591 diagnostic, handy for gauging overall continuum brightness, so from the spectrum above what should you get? 16.3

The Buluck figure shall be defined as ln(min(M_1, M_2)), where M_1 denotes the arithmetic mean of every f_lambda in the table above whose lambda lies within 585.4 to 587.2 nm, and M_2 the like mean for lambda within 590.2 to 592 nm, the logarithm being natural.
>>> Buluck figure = 2.12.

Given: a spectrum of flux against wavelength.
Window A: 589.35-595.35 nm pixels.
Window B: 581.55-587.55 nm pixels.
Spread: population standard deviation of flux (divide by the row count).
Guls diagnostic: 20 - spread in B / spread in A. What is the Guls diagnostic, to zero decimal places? 20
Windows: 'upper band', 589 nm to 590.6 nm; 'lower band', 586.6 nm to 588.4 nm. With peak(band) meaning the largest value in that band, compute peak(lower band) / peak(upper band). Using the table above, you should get 1.07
